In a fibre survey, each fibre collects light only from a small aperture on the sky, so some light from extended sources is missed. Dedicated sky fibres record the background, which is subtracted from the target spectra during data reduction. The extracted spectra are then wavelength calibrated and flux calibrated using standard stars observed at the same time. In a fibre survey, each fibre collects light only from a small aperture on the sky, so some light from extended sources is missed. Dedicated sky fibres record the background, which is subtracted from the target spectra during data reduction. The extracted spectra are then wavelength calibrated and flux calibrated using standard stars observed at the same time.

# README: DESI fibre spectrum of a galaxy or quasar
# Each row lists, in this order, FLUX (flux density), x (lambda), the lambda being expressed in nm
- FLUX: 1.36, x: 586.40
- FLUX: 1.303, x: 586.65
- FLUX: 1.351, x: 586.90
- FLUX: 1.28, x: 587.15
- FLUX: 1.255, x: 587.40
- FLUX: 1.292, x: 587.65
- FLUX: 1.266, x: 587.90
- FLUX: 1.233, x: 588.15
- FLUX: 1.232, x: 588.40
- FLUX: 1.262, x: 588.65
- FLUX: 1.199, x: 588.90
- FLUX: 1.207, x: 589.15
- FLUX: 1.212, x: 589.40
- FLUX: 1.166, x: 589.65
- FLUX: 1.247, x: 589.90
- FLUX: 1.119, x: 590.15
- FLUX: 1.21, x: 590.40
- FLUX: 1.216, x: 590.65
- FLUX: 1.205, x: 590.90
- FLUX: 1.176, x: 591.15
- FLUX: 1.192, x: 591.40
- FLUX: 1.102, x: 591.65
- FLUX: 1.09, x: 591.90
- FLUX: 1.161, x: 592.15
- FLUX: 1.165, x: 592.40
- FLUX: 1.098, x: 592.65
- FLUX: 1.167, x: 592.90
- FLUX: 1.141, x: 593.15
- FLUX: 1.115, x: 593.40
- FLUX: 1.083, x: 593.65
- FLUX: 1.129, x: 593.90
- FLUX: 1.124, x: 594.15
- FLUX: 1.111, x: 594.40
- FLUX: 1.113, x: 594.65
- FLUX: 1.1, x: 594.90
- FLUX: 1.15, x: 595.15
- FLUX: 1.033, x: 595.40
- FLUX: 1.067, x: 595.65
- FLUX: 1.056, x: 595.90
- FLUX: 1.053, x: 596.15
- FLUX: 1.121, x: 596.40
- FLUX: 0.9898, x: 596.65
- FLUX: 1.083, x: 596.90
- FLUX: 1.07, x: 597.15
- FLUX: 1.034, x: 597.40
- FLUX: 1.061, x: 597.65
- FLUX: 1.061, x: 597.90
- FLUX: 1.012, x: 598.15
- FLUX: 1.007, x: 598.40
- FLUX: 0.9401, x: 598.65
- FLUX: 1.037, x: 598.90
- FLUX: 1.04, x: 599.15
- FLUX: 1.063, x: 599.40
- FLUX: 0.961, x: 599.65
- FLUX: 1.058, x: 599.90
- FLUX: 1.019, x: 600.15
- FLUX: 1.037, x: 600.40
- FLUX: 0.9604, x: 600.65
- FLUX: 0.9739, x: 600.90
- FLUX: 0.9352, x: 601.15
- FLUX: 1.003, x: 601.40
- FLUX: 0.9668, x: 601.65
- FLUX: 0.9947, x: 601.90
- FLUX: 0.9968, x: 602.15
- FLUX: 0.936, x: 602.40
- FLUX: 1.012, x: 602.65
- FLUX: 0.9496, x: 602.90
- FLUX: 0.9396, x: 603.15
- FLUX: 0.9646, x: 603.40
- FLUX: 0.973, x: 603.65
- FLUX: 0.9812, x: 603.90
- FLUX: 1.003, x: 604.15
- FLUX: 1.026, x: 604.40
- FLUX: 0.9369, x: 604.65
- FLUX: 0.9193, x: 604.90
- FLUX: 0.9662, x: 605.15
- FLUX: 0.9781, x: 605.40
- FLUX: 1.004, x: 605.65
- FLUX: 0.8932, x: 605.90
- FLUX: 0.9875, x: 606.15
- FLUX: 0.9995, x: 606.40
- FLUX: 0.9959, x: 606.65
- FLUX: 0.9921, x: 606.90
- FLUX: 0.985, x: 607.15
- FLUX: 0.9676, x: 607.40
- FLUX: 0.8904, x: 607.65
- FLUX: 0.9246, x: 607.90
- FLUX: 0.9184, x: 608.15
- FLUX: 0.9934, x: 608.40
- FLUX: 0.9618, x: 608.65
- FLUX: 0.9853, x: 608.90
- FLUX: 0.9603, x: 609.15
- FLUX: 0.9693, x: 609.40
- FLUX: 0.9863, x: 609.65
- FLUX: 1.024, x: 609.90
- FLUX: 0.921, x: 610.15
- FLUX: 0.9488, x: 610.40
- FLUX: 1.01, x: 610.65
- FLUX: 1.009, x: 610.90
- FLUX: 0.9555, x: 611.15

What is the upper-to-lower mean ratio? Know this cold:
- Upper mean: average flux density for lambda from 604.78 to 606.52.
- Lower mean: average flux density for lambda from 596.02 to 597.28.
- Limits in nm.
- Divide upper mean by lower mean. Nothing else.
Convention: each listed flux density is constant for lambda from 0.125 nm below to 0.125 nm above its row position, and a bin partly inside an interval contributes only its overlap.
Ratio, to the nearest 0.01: 0.91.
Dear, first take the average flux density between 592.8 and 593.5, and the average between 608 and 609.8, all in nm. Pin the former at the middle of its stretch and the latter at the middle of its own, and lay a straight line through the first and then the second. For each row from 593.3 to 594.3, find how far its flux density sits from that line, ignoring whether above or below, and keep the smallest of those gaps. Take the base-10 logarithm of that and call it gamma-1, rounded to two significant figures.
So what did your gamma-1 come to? -2.4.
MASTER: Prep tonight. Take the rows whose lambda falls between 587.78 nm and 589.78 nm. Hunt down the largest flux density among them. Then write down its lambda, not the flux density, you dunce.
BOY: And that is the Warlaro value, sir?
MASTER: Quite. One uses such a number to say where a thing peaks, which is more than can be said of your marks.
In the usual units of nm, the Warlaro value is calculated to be 587.90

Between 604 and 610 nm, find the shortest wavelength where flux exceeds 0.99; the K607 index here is 604.15 nm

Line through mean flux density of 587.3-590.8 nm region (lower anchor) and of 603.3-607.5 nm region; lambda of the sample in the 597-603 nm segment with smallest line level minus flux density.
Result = 599.90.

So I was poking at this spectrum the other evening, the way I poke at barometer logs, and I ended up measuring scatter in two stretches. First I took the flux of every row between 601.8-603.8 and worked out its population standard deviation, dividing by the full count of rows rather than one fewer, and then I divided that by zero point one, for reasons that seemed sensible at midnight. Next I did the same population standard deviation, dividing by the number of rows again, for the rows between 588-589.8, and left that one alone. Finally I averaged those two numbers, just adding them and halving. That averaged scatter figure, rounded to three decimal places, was 0.147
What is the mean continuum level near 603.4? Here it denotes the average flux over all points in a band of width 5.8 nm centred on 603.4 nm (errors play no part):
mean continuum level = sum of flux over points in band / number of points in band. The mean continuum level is 0.97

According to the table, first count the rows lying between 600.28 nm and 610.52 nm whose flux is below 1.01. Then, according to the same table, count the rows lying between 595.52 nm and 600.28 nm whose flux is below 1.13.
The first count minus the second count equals 18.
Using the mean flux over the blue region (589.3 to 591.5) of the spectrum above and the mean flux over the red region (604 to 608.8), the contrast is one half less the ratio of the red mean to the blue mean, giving -0.31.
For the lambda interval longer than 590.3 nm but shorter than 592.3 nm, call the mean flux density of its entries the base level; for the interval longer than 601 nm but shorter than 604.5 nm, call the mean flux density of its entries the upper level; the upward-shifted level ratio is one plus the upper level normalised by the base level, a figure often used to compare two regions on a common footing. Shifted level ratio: 1.84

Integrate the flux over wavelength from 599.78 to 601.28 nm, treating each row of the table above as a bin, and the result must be 1.5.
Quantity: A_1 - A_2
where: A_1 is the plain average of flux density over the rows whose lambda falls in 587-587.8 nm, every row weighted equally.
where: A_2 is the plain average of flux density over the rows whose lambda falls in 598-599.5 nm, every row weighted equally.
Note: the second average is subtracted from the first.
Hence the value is 0.26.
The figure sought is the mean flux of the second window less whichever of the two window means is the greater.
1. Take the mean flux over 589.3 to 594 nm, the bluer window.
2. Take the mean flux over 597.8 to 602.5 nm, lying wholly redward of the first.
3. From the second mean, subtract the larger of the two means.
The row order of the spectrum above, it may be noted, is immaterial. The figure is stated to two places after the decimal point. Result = -0.16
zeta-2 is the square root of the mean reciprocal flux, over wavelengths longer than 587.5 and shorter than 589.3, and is 0.898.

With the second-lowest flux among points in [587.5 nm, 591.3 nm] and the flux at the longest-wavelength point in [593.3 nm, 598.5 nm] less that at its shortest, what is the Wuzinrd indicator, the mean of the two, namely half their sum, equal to 0.53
